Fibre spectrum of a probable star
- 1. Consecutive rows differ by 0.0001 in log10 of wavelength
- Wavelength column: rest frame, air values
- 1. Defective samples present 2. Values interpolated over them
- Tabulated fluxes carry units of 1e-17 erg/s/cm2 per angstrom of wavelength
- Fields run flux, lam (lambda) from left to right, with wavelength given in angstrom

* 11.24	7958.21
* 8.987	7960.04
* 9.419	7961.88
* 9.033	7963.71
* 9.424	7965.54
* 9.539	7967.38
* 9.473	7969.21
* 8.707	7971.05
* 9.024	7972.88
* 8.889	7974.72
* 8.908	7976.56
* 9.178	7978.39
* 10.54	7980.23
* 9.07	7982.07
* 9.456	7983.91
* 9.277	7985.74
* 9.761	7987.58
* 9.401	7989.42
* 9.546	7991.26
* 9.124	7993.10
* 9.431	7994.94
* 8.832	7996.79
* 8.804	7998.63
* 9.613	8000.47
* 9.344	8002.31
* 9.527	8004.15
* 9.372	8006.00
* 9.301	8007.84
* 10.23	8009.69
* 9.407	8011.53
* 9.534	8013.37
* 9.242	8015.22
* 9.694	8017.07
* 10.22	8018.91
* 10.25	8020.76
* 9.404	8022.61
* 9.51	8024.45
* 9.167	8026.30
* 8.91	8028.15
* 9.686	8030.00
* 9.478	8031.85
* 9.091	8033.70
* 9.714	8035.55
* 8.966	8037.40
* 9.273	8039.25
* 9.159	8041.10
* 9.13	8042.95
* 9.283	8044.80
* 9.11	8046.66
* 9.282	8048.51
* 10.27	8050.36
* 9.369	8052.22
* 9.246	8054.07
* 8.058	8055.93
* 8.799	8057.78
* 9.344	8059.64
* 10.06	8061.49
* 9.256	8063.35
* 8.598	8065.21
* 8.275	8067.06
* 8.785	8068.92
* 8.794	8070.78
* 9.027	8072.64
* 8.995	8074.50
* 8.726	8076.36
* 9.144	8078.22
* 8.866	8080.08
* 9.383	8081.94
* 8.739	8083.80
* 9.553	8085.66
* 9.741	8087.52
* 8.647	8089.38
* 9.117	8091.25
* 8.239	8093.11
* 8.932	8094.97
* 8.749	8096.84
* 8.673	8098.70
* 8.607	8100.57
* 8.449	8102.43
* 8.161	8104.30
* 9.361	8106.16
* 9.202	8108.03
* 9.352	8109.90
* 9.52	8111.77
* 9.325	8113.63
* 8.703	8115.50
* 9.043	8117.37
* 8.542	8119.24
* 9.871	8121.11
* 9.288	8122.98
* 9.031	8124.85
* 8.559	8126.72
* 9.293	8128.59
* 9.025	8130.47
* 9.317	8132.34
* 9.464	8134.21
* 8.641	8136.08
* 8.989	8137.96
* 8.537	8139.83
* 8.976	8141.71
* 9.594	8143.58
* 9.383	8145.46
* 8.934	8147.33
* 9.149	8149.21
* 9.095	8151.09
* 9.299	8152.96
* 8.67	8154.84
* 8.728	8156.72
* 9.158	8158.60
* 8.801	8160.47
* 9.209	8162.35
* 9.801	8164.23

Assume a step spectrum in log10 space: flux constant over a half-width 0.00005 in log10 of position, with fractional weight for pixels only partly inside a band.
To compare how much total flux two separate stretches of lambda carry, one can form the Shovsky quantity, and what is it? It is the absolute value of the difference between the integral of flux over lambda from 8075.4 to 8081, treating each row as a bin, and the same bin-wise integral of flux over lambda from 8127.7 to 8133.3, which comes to 2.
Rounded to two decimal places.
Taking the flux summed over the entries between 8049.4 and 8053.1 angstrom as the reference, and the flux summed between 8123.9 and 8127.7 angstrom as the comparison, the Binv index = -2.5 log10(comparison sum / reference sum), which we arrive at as 0.12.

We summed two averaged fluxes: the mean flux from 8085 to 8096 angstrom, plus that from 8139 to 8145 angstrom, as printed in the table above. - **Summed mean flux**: 18.1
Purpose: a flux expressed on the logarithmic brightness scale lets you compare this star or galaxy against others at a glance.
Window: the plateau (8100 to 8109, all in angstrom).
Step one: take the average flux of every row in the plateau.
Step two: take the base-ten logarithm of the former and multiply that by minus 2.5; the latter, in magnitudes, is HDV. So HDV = -2.36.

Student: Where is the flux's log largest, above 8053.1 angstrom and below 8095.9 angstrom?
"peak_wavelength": 8061.49 angstrom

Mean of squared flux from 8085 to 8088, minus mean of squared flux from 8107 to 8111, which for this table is 7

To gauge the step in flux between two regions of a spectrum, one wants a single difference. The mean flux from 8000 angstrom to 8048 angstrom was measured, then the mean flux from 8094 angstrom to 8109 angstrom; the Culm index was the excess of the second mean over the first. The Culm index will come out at -0.68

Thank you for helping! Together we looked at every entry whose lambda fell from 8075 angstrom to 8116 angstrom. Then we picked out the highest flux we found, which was 9.741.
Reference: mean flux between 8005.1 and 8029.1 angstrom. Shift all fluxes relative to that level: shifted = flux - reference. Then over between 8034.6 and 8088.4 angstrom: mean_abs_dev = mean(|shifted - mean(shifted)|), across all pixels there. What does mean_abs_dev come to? 0.35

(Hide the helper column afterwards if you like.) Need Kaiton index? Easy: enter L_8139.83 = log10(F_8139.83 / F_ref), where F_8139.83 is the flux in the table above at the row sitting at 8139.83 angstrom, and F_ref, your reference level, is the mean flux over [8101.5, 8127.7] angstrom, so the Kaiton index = -0.024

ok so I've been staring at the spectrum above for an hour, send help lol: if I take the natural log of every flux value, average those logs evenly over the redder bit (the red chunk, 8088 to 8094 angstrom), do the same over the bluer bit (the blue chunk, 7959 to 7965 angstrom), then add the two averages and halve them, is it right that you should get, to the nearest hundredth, 2.19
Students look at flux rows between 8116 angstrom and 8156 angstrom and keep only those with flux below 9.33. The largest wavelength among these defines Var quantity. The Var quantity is 8154.84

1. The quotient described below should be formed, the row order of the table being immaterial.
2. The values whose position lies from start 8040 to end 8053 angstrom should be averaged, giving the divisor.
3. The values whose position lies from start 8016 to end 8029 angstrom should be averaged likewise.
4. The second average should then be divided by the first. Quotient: 1.02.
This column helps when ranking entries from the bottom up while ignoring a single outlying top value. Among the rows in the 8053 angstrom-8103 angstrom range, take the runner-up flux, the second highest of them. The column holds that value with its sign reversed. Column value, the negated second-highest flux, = -9.7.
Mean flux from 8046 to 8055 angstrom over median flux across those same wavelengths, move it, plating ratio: 1.02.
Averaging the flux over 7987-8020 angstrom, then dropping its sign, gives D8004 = 9.5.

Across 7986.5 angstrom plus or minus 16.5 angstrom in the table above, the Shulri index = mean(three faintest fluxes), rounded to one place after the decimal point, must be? 8.8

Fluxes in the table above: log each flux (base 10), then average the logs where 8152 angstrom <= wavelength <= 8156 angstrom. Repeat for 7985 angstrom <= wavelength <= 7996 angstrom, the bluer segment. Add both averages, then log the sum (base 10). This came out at 0.285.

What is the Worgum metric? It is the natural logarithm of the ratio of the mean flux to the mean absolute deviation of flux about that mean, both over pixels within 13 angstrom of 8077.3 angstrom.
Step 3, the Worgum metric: 3.37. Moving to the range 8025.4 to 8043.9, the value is 3.72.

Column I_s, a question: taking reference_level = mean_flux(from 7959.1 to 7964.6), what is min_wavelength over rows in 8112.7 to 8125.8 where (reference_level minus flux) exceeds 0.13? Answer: 8115.50 angstrom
